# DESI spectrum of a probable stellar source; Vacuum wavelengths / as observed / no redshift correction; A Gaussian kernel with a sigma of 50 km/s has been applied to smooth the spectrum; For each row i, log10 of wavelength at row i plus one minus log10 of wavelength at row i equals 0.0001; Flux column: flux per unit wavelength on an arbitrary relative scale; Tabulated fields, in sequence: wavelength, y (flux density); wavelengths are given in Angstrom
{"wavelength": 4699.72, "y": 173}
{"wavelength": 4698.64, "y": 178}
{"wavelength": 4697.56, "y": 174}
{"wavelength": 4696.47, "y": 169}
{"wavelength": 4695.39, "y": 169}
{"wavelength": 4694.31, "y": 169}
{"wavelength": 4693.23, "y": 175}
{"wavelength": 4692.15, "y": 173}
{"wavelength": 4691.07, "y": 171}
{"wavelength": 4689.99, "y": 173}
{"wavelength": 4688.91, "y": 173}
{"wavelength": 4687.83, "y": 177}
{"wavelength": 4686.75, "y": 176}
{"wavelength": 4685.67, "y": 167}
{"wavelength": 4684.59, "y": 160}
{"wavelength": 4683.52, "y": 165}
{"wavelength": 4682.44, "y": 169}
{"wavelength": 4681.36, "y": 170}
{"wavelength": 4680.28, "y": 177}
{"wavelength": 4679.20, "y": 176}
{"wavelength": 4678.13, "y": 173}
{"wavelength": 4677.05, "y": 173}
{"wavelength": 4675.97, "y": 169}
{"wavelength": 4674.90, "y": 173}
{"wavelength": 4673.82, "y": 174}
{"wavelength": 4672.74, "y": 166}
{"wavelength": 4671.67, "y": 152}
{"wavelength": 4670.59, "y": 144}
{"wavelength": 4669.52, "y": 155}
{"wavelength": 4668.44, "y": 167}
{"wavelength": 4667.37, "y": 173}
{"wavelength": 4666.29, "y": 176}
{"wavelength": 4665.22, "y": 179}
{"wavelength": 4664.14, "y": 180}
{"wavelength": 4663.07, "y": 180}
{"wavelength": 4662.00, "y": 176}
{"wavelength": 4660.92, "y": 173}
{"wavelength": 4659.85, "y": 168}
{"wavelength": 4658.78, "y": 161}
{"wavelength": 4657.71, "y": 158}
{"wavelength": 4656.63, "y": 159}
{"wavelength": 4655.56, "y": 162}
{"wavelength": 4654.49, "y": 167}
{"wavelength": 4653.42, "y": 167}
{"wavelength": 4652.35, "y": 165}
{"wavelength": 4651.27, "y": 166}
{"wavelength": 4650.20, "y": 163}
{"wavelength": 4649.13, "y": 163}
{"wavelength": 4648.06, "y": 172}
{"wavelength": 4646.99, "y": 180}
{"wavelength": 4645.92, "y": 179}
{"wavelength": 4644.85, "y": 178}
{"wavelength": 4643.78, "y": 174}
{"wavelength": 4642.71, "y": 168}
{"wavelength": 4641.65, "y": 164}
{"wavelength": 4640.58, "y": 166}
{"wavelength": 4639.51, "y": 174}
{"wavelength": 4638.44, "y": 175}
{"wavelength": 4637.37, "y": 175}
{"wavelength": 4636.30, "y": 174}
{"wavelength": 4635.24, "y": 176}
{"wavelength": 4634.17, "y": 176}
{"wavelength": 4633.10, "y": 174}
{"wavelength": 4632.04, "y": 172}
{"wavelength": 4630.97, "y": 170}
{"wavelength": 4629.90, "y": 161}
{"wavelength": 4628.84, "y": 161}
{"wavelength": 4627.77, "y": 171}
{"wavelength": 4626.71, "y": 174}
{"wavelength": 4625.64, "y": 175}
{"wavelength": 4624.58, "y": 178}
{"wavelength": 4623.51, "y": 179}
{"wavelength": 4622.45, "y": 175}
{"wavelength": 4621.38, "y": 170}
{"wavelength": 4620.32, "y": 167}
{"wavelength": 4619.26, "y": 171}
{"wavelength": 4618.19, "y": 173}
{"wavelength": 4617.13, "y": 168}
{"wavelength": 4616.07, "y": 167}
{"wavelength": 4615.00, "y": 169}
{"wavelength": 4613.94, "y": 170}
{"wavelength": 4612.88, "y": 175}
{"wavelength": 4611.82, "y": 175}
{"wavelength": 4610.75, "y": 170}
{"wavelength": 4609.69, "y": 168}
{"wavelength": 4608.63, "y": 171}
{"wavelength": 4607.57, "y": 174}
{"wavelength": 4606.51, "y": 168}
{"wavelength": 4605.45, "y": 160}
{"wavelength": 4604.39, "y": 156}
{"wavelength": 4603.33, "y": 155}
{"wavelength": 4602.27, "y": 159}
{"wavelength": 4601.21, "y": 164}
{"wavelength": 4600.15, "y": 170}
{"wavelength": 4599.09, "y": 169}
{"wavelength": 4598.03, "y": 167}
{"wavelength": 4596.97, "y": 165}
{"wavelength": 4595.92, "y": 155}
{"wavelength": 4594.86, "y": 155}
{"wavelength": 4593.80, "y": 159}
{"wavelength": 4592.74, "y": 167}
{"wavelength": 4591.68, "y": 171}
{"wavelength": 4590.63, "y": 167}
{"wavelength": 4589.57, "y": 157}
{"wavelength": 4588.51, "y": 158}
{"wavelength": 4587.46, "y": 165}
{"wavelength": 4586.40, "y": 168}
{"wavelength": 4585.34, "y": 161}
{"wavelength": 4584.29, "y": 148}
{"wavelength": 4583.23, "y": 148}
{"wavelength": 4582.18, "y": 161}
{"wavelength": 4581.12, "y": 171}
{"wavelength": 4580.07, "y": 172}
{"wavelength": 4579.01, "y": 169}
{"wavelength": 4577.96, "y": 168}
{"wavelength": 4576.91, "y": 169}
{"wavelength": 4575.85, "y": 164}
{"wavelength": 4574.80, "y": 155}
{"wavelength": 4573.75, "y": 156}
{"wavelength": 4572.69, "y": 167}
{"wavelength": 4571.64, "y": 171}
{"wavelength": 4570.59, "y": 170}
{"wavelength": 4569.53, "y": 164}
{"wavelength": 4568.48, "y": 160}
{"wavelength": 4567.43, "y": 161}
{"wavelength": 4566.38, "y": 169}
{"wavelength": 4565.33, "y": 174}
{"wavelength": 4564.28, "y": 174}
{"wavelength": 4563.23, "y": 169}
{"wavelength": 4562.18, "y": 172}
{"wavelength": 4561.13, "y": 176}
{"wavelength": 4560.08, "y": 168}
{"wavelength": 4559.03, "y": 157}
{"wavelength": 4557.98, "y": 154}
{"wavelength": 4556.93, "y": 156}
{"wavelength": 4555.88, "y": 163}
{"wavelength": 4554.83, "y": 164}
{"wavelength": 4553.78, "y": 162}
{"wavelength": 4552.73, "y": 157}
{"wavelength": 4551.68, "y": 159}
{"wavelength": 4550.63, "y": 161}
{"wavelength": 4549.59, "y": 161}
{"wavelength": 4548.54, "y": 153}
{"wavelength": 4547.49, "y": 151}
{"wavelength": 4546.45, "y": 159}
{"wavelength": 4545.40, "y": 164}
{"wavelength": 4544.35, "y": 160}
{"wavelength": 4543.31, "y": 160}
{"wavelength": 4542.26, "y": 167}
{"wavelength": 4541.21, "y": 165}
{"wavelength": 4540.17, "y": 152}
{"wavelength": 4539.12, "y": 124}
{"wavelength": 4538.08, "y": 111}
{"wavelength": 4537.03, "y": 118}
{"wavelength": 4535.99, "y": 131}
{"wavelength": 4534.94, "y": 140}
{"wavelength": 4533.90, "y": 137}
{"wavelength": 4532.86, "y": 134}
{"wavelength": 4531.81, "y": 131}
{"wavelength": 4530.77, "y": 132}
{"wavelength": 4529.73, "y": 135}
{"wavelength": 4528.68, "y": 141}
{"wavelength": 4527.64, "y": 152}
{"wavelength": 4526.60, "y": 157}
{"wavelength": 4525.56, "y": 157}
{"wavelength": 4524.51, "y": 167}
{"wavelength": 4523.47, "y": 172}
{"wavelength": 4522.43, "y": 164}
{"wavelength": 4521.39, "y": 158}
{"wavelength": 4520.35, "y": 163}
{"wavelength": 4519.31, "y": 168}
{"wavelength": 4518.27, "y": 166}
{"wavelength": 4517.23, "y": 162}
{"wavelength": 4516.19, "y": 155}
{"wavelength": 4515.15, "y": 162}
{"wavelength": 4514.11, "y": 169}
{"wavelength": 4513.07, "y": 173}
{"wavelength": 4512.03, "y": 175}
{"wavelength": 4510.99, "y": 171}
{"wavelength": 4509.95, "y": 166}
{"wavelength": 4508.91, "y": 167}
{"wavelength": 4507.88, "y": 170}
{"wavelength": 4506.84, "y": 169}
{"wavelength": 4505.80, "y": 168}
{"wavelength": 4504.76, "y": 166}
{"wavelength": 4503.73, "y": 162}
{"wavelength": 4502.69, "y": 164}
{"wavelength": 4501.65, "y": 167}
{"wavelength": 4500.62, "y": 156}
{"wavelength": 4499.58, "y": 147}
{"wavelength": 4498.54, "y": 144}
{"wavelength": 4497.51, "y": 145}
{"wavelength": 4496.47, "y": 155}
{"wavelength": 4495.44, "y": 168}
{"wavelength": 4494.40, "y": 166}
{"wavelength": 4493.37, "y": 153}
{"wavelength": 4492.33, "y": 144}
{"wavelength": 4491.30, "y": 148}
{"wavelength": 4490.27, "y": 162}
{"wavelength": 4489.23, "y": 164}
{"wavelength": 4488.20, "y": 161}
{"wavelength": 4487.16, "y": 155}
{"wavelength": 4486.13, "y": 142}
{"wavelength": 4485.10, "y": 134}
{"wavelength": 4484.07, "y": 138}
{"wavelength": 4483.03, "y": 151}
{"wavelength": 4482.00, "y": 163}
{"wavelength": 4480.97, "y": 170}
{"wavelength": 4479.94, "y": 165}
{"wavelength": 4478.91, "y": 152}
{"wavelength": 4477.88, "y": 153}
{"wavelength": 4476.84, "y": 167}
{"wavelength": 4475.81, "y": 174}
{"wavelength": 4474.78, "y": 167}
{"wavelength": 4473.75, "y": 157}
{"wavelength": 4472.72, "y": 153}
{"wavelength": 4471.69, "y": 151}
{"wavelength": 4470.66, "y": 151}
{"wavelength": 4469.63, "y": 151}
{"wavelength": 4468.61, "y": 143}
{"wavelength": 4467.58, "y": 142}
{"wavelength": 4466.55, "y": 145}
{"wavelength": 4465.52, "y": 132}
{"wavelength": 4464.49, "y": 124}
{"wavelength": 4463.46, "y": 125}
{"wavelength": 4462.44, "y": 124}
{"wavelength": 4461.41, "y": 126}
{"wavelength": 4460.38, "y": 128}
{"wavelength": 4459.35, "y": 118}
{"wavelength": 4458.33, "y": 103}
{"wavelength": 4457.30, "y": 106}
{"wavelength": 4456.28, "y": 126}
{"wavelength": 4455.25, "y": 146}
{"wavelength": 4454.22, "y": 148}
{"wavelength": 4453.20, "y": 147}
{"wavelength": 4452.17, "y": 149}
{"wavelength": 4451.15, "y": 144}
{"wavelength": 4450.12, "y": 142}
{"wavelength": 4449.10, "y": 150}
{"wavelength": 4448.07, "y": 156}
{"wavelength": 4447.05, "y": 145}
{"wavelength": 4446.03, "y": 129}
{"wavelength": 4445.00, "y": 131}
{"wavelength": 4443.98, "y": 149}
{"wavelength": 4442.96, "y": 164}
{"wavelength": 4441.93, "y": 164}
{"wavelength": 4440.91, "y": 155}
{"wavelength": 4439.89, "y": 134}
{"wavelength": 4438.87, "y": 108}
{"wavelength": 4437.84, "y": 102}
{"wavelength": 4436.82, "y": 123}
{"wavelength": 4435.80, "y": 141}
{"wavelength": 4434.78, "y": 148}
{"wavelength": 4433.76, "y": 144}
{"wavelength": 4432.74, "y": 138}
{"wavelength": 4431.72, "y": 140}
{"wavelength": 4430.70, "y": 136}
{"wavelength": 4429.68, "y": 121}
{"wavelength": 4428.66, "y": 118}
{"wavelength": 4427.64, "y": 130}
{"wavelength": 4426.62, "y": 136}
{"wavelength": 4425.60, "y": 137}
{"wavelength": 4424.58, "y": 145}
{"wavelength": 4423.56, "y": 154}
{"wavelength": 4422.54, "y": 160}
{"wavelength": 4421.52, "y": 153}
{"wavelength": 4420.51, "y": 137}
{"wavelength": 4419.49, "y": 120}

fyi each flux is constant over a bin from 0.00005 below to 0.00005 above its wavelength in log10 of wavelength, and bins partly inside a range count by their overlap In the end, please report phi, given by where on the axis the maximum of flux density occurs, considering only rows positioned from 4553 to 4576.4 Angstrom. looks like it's 4561.13 Angstrom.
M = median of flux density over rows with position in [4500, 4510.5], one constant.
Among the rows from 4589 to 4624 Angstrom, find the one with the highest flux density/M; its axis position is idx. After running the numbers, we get 4623.51 Angstrom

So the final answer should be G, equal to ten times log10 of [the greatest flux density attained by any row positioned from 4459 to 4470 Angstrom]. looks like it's 21.8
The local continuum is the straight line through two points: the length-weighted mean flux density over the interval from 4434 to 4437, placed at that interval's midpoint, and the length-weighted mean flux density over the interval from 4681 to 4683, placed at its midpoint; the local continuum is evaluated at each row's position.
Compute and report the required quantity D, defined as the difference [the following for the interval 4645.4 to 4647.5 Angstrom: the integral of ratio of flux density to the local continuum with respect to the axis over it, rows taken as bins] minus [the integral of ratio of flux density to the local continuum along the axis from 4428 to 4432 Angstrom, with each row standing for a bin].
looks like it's -1.4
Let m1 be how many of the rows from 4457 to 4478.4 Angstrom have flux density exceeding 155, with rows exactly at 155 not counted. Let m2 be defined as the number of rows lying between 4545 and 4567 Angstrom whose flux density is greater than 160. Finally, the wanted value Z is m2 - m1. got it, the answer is 9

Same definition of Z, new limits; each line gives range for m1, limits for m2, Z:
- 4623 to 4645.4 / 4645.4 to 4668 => -2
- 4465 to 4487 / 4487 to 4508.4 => 5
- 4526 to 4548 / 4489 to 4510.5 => 6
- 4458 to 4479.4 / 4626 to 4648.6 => 17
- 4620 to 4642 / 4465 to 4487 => -15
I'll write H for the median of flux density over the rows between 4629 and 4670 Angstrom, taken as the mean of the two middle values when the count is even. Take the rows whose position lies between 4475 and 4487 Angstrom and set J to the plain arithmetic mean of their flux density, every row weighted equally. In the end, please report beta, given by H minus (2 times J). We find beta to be -139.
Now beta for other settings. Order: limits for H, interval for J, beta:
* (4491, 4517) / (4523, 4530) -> -143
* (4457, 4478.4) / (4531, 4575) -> -169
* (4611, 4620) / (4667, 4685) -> -163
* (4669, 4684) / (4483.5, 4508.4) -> -143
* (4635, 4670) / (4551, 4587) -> -156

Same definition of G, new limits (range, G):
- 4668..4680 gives 22.5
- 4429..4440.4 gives 21.7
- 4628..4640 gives 22.5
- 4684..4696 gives 22.5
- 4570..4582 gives 22.4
